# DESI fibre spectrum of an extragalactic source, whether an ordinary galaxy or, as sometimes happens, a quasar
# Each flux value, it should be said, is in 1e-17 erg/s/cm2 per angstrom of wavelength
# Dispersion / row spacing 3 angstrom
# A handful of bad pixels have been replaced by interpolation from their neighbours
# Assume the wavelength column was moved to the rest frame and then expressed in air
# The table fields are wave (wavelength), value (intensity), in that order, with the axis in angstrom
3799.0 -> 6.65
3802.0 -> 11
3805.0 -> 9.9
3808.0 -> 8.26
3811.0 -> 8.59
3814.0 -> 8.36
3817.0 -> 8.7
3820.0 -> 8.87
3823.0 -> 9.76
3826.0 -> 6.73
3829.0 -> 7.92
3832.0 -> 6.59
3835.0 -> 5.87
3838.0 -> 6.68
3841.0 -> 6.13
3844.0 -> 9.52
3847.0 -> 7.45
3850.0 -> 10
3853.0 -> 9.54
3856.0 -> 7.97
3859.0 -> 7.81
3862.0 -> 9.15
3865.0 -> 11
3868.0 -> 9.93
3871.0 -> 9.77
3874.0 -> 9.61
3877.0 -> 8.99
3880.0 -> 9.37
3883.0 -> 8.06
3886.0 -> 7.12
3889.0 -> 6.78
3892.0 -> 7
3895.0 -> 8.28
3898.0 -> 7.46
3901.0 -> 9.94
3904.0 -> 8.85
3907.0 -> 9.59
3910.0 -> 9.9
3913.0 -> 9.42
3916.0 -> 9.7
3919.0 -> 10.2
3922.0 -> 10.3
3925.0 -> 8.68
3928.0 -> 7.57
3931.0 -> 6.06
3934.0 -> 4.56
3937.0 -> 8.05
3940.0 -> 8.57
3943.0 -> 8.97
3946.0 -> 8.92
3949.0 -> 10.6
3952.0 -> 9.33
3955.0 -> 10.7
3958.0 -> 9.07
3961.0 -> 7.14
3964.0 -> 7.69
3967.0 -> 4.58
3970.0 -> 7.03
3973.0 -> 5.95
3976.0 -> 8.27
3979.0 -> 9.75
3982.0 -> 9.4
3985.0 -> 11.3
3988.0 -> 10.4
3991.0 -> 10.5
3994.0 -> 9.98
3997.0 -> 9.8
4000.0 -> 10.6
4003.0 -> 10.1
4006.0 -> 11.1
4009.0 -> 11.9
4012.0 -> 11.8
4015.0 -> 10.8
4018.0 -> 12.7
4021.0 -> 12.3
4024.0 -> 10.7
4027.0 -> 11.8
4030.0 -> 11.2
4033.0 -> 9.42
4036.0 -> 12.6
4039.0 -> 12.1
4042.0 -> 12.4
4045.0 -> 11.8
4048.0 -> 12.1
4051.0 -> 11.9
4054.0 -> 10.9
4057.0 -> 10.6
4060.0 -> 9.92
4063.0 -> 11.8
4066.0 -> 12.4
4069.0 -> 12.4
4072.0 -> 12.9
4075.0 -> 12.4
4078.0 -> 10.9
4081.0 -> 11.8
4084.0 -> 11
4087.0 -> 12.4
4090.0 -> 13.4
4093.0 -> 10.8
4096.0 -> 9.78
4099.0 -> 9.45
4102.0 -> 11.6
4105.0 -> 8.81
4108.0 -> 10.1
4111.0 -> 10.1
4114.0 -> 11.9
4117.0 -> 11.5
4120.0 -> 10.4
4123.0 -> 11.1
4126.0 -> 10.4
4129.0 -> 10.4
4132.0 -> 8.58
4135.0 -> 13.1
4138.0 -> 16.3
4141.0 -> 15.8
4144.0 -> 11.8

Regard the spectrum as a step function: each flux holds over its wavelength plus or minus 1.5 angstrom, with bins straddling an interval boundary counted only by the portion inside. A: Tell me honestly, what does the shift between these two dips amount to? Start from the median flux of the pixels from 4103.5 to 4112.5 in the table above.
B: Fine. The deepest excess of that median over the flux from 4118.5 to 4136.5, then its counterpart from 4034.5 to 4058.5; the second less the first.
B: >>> -2.0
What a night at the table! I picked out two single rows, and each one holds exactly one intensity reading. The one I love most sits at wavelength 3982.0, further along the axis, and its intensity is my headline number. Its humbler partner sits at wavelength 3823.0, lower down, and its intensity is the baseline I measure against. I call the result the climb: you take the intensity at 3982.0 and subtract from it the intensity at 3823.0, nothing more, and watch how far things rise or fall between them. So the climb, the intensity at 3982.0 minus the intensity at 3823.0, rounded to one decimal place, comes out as -0.4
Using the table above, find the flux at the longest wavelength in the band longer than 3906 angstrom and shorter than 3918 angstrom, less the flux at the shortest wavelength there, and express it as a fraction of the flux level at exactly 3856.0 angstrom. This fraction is 0.01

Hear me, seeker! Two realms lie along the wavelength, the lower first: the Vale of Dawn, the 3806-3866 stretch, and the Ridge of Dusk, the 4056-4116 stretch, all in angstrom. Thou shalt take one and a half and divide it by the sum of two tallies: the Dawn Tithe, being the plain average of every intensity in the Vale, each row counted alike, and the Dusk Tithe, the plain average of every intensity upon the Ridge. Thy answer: 0.077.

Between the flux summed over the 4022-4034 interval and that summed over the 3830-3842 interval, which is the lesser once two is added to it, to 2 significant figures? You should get 27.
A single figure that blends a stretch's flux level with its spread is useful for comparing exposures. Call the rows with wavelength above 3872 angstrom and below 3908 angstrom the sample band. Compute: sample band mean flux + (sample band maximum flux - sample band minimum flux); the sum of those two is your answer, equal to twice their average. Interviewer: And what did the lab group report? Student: 11.6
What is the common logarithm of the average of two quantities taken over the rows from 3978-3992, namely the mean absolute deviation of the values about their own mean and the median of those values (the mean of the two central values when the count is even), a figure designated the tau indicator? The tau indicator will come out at 0.74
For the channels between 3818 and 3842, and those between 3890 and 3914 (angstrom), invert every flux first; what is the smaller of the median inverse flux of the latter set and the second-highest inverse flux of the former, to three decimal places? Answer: 0.110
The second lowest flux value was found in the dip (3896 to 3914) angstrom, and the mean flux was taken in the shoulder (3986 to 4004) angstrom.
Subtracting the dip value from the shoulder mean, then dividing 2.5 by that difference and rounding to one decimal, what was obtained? 1.8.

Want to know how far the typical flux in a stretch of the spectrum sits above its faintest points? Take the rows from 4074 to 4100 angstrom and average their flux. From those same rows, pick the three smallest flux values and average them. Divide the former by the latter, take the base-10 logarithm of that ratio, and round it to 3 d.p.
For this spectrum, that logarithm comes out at 0.054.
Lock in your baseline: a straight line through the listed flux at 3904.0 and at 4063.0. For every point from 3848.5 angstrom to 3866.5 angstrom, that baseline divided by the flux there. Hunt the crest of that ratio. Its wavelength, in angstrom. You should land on 3859.0 angstrom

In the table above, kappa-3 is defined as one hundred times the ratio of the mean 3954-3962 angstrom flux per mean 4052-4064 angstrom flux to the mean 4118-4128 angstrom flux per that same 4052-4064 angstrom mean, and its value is 84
